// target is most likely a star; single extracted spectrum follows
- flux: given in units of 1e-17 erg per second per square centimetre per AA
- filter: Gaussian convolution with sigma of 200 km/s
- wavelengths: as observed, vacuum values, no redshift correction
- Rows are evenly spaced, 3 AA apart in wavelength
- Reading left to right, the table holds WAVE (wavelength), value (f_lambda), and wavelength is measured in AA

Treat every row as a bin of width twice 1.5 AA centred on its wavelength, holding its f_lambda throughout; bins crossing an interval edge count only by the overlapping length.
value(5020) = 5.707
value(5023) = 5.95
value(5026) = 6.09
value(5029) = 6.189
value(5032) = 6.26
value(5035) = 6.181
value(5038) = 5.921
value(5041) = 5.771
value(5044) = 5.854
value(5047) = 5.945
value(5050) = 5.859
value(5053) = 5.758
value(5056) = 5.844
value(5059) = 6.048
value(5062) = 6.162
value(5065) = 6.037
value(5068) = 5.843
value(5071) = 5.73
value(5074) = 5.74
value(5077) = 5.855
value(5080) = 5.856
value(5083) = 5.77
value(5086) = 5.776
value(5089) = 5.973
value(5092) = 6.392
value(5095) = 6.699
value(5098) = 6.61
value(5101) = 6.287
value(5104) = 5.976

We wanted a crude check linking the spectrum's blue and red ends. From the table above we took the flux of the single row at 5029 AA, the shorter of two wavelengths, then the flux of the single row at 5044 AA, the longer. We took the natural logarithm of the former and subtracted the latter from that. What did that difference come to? -4.03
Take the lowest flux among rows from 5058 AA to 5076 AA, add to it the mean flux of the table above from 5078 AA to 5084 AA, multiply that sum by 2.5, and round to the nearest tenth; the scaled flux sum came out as 28.9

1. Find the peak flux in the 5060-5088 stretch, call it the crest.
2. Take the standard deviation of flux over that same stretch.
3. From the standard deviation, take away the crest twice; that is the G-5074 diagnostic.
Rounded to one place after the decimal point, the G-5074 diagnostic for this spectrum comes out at -12.2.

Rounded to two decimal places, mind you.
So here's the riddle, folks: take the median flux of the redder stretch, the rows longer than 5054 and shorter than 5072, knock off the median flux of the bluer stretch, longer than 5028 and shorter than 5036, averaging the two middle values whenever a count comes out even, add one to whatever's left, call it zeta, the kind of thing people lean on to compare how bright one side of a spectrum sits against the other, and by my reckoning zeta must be 0.75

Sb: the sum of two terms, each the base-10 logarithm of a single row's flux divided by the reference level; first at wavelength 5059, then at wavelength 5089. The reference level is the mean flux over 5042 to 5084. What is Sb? 0.019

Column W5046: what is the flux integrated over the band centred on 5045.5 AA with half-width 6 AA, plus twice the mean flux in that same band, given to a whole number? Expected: 82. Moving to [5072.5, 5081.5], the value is 64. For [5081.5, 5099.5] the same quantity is 124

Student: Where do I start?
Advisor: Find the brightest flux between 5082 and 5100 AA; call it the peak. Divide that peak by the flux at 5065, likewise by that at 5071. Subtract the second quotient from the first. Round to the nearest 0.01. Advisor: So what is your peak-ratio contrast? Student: -0.06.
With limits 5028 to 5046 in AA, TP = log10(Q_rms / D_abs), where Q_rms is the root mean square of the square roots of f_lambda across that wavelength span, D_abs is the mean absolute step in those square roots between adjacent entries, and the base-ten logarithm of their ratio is 1.97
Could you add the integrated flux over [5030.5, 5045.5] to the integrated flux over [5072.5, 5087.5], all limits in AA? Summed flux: 177.0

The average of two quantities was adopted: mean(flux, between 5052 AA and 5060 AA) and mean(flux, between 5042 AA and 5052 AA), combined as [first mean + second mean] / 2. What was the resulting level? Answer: 5.88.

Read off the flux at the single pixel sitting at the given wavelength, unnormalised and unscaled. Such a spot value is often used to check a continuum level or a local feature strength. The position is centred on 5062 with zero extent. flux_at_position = 6.162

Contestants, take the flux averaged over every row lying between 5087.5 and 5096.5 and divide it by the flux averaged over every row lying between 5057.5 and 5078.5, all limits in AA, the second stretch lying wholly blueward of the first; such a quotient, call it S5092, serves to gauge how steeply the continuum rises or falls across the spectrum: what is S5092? 1.07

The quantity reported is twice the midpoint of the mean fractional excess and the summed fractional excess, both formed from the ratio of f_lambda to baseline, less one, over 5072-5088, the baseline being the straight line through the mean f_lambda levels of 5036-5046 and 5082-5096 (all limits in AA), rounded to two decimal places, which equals -0.27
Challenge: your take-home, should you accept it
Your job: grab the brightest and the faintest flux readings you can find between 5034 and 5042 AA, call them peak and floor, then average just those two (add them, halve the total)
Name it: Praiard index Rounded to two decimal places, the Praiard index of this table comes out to 5.98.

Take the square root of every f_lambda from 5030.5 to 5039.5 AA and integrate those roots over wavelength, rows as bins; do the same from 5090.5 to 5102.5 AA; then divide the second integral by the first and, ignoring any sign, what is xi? 1.4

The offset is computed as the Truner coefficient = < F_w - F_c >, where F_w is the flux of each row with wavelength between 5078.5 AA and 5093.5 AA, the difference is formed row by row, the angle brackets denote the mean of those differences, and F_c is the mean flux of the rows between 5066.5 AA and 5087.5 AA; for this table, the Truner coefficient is 0.16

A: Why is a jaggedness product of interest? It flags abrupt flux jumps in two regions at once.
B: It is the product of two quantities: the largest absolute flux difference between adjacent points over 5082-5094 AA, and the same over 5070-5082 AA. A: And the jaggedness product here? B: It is 0.048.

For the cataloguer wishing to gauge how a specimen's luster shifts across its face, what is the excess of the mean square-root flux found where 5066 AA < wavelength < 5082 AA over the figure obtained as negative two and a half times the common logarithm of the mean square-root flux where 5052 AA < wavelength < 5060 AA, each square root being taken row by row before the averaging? 3.37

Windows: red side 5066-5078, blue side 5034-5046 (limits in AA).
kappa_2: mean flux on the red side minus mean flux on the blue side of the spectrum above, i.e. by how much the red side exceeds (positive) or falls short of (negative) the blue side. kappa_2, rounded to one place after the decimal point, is -0.1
